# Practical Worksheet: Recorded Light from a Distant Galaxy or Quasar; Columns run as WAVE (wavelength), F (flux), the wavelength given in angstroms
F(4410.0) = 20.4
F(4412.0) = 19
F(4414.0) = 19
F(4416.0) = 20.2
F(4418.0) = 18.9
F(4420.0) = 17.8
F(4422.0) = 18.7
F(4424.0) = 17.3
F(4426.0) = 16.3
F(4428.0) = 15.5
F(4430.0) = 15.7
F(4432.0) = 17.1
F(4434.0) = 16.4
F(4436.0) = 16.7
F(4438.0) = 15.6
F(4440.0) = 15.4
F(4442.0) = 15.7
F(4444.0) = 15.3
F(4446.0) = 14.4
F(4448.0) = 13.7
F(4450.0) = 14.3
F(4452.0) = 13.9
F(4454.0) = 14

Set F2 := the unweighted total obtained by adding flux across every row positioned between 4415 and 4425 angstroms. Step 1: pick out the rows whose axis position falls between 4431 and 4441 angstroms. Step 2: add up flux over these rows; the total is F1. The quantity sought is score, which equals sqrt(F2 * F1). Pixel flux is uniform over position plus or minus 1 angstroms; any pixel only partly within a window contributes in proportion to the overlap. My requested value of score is 87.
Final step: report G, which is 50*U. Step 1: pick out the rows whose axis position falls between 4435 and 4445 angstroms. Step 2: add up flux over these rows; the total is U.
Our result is 3935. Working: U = 79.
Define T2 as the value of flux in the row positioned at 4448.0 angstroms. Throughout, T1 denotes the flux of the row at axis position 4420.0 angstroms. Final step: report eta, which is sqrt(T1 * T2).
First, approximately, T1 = 17.8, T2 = 13.7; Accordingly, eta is 15.6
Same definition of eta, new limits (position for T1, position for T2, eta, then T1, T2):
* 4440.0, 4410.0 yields 17.7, 15.4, 20.4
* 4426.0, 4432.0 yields 16.7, 16.3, 17.1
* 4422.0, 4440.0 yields 17.0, 18.7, 15.4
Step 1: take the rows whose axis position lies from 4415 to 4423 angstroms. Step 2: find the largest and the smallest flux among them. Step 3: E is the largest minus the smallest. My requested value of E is 2.4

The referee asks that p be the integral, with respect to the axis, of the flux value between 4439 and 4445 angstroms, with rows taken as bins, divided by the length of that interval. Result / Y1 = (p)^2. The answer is 239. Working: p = 15.5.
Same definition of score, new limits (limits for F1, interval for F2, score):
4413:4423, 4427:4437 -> 88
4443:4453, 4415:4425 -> 82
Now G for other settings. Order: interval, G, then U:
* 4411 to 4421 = 4745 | 95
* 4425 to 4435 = 4050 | 81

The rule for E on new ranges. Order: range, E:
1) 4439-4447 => 1.3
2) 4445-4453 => 0.7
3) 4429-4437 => 1.4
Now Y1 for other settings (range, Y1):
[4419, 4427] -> 307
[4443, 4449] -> 209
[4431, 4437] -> 280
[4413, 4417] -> 384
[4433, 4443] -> 255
